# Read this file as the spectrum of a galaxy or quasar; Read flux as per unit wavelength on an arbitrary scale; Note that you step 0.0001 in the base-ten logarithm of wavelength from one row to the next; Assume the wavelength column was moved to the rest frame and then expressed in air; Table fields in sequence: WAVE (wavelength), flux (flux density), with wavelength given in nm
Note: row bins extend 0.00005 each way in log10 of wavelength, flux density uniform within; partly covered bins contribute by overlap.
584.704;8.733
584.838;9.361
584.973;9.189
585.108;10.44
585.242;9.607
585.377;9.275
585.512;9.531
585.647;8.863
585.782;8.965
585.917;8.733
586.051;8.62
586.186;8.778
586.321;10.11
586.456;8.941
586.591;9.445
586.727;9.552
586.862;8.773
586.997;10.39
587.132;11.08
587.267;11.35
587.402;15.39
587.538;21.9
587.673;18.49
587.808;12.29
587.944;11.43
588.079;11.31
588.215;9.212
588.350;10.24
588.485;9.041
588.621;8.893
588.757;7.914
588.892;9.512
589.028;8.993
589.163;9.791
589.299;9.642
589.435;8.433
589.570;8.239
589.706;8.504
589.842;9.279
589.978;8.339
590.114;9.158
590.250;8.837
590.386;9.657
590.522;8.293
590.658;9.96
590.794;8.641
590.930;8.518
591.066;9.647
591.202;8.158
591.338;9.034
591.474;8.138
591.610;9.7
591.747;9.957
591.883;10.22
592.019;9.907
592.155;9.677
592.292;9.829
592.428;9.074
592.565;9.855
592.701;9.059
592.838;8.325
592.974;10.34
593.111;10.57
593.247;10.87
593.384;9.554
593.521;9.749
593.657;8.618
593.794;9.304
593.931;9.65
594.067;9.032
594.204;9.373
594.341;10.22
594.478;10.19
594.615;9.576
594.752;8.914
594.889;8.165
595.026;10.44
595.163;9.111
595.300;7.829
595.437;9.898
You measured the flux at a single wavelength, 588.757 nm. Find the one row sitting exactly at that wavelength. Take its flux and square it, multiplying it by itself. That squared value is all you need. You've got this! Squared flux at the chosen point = 63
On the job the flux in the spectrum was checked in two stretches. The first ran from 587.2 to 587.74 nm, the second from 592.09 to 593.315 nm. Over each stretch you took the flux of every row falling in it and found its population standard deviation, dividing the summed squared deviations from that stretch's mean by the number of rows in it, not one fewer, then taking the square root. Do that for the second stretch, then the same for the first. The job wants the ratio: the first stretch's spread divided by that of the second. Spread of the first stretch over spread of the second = 5.1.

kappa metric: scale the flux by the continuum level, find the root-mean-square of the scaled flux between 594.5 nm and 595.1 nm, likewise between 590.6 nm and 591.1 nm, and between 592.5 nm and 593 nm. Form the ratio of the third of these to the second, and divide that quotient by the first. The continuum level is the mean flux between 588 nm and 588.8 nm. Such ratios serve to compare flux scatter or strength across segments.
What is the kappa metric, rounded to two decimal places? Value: 1.04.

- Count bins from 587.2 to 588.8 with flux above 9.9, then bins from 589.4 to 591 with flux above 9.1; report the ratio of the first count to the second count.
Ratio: 2.0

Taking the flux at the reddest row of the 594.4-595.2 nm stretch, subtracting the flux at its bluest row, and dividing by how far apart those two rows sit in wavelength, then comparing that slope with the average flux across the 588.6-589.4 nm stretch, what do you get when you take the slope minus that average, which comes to -10.7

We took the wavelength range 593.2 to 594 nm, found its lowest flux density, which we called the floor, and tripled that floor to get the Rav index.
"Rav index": 25.9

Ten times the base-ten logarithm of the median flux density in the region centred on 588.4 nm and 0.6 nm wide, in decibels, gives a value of 9.60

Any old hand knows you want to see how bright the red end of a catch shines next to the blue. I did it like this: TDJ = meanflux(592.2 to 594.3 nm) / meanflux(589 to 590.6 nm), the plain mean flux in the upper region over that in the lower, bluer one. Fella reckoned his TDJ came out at 1.07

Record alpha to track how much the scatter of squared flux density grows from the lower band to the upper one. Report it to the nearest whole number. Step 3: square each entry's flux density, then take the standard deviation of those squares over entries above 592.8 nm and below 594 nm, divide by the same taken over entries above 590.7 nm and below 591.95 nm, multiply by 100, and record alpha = 113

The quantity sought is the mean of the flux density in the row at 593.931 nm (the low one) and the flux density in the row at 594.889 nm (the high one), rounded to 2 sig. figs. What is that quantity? 8.9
